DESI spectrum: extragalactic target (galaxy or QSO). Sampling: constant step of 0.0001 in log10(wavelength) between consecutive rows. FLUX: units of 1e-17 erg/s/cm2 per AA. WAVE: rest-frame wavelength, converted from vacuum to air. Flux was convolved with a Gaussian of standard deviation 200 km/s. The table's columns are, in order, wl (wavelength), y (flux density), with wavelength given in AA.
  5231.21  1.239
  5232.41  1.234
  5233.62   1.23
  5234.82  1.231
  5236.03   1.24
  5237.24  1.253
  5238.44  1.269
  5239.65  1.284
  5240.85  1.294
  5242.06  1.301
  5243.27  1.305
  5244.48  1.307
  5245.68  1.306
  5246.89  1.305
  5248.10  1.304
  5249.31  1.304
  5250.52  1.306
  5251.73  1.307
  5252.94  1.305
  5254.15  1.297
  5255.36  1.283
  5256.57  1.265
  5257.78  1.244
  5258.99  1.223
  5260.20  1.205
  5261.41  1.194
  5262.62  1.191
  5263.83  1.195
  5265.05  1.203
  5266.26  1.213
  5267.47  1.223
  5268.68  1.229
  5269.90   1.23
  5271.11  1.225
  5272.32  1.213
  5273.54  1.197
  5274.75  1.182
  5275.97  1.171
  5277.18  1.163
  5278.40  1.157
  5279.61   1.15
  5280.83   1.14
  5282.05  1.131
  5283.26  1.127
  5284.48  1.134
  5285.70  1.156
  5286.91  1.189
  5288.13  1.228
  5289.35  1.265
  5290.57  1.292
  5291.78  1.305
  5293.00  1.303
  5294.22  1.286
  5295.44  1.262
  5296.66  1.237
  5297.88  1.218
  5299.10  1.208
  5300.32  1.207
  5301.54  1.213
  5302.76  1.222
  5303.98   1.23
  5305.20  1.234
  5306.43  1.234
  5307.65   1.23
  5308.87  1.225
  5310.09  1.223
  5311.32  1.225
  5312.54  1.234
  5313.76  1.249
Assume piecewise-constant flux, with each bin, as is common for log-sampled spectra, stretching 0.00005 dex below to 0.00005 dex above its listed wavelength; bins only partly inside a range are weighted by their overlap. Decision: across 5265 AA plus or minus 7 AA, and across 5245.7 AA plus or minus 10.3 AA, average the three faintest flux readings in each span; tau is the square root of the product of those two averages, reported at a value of 1.22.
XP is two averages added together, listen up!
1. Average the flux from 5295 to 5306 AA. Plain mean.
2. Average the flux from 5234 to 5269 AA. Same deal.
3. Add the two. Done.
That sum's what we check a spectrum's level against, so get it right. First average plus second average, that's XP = 2.49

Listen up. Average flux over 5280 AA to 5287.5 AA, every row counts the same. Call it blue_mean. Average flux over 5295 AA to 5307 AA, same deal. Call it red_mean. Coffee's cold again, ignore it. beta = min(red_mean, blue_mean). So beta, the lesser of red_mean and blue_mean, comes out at 1.15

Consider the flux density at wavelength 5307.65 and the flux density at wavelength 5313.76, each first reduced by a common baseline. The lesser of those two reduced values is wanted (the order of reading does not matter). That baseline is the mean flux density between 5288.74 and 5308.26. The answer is -0.017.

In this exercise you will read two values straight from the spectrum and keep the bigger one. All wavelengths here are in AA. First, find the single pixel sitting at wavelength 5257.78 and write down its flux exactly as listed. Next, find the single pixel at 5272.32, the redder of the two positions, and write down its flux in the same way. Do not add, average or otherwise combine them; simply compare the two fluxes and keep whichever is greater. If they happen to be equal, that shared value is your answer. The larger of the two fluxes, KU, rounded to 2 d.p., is 1.24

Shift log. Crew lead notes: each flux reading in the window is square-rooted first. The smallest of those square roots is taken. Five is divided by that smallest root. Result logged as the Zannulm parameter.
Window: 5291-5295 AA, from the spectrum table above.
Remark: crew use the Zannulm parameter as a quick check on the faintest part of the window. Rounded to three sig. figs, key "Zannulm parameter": 4.41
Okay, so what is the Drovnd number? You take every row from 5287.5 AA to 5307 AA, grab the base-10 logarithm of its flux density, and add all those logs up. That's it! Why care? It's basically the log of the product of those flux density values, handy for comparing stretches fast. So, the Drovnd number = 1.5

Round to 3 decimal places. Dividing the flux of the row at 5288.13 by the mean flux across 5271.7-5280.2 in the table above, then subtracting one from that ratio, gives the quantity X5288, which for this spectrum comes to 0.044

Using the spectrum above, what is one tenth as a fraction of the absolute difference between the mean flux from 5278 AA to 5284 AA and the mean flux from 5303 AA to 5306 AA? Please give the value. 1.1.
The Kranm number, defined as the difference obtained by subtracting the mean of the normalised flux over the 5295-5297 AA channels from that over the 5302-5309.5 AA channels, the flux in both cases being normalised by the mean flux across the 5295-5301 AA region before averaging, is -0.017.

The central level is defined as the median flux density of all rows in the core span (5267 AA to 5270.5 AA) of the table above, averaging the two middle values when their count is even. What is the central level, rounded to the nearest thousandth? 1.229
